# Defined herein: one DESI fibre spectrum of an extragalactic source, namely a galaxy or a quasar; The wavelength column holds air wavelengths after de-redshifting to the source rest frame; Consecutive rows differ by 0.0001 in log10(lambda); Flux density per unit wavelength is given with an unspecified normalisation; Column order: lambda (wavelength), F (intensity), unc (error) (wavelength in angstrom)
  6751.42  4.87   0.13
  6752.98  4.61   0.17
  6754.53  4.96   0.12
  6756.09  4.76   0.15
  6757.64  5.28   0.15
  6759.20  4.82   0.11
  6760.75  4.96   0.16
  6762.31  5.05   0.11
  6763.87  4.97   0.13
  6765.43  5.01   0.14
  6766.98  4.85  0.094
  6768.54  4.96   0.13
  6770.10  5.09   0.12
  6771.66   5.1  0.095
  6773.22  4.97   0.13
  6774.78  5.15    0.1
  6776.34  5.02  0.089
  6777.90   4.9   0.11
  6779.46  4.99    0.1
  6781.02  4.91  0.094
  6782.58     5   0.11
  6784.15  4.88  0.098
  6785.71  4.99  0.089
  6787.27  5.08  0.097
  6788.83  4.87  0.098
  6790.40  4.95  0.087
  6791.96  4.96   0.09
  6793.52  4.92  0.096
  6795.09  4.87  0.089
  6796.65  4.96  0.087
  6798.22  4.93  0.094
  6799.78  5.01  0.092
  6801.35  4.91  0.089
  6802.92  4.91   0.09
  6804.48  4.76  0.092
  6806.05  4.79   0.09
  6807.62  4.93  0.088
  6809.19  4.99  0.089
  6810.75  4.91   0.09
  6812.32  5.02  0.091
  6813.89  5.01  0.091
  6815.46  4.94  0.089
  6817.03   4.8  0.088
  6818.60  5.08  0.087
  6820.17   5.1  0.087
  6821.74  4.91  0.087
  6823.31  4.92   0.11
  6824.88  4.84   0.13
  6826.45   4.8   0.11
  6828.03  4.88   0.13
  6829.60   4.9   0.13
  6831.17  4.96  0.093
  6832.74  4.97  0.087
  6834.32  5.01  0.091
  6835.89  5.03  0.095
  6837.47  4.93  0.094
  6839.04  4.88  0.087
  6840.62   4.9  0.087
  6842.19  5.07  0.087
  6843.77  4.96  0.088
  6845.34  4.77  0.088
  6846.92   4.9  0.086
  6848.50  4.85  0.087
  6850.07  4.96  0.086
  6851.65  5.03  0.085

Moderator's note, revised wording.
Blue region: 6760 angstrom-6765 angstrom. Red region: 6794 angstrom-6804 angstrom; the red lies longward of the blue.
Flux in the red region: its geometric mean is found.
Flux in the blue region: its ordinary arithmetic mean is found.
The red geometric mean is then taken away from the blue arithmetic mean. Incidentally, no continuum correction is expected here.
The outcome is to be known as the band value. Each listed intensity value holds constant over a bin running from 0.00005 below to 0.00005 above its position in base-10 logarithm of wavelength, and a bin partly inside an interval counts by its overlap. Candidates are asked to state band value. 0.06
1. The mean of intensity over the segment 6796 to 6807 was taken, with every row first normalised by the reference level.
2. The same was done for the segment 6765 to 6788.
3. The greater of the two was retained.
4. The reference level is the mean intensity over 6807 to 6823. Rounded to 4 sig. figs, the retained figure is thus 1.005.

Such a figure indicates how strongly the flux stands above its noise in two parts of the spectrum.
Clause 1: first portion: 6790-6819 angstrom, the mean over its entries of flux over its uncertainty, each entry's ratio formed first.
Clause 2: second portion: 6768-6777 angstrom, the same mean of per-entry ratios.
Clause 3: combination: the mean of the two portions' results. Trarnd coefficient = 50.8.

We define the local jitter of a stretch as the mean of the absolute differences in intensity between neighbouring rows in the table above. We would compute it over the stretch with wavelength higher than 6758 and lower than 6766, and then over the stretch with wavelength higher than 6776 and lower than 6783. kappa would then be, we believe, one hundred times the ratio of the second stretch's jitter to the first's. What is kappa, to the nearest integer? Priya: 109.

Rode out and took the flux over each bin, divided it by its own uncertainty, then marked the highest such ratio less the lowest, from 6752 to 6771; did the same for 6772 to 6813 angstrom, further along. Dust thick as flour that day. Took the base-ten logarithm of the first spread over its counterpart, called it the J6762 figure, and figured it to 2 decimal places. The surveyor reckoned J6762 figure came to 0.12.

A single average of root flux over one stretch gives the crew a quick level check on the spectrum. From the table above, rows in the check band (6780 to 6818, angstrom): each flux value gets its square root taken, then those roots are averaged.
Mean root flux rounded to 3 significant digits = 2.22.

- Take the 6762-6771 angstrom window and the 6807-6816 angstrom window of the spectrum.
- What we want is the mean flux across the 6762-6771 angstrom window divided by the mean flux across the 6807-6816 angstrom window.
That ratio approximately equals 1.00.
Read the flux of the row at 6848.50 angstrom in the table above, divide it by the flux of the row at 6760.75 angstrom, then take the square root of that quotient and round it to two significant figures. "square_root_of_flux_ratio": 0.99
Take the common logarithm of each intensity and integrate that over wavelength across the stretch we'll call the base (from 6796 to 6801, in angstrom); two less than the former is 1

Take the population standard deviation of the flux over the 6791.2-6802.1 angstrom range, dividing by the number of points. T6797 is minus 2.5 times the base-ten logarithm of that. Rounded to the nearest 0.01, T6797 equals 3.46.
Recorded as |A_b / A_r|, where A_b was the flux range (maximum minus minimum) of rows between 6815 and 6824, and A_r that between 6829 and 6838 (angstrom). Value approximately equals 2.3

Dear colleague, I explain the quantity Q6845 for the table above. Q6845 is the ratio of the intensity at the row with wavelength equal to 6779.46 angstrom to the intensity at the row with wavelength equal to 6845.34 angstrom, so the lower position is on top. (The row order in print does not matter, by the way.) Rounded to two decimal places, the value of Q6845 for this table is 1.05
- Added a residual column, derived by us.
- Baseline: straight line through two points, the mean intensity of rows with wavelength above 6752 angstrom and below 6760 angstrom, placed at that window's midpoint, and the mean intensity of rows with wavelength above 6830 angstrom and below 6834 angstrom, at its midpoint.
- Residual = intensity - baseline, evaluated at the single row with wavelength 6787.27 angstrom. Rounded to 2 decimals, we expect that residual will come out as 0.16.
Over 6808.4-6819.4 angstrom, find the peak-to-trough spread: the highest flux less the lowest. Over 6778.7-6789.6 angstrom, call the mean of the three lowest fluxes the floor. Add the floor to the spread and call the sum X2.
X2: 5.17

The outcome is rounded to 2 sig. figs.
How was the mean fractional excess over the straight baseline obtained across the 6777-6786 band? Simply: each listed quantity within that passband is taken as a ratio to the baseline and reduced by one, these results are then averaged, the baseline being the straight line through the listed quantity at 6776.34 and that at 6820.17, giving -0.017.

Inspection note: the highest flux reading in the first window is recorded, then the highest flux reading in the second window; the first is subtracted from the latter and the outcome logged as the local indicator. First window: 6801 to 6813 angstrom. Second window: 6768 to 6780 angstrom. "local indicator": 0.13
